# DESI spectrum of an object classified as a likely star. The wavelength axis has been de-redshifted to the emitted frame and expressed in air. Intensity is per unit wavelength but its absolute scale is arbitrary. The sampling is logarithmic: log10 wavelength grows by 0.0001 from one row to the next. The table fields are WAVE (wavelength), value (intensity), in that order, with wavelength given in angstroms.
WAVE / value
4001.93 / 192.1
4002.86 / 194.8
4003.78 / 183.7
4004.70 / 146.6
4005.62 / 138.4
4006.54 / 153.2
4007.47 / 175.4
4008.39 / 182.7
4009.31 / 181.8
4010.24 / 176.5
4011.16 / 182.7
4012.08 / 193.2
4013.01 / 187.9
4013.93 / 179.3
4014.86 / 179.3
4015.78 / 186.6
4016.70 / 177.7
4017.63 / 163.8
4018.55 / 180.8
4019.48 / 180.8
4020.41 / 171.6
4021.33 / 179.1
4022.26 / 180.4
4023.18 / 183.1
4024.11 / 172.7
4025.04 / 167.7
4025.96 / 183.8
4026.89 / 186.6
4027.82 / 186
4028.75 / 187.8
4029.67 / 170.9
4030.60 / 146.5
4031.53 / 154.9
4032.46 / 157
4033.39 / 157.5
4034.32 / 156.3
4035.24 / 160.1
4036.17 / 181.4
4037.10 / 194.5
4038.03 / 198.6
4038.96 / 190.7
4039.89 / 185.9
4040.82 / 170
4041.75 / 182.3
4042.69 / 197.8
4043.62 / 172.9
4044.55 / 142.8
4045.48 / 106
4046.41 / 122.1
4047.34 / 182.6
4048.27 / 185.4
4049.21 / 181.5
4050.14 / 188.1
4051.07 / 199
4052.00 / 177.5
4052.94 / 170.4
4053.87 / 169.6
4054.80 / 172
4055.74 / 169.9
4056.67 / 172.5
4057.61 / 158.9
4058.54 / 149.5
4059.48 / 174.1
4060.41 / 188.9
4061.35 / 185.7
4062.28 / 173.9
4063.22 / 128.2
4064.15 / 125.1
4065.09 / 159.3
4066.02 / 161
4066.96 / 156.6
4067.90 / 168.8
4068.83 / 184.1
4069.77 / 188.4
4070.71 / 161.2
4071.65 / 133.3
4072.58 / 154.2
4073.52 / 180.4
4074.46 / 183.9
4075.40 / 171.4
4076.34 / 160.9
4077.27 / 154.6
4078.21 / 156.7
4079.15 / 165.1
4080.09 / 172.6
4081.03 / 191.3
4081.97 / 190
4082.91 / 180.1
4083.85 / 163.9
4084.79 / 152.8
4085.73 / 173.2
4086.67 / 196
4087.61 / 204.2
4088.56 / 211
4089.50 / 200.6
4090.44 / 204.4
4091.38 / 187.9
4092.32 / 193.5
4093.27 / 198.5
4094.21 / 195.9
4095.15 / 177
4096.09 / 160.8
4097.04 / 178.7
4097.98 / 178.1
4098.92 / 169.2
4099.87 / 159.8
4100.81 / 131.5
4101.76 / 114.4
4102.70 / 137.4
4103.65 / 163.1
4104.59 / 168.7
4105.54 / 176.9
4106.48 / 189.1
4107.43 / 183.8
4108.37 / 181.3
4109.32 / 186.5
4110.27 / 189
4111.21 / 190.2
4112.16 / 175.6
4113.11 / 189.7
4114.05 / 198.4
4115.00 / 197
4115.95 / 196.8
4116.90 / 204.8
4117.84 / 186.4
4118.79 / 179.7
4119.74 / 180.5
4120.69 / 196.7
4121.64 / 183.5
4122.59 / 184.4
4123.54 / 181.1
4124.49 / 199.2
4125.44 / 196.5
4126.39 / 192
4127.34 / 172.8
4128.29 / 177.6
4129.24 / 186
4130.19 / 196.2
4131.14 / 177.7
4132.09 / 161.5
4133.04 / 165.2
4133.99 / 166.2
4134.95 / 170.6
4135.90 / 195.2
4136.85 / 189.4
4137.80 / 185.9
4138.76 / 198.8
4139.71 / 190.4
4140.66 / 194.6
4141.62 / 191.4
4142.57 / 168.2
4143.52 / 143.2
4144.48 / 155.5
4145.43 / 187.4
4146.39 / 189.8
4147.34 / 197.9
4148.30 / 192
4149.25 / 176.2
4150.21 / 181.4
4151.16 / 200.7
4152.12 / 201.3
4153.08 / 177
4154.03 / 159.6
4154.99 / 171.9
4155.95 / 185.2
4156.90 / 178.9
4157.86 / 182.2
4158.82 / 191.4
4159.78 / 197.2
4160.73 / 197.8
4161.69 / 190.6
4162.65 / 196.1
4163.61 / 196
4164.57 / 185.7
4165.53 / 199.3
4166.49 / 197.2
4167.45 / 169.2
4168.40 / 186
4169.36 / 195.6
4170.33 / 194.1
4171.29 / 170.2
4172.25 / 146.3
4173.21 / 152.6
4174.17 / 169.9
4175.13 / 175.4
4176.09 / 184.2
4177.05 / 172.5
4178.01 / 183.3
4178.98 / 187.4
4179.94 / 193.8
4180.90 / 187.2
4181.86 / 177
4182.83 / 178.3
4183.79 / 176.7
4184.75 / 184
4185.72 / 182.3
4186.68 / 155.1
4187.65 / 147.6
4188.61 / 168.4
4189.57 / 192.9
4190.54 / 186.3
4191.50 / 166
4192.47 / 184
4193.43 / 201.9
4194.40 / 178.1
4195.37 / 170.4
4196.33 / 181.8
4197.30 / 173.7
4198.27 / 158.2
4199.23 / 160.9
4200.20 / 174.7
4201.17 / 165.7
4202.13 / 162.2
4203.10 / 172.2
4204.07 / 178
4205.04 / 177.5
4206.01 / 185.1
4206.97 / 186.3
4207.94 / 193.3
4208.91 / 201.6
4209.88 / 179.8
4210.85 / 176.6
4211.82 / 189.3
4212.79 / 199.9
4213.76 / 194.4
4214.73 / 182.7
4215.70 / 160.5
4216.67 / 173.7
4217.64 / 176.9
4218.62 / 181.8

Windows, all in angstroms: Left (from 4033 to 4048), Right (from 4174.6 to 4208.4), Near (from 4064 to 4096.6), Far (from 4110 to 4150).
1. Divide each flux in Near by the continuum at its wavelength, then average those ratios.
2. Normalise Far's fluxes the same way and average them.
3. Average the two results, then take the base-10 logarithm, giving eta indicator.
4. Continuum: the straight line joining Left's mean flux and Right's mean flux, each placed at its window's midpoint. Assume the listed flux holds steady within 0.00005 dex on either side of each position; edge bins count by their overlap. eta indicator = 0.018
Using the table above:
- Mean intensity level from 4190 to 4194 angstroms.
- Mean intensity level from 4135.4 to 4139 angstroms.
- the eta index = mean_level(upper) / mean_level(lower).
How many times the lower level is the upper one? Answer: 0.96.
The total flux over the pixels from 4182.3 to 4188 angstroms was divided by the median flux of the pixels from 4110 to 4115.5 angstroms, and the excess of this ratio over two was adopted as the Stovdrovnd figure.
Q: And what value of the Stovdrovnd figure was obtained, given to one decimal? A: 3.4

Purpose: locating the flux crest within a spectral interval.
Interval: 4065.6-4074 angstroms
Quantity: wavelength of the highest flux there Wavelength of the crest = 4069.77 angstroms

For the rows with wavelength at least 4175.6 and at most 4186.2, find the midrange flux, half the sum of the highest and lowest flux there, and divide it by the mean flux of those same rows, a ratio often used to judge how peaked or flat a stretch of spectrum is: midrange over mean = 1.00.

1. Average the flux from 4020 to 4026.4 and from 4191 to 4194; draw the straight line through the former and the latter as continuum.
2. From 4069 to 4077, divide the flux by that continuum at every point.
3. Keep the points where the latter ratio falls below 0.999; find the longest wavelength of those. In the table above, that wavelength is 4076.34 angstroms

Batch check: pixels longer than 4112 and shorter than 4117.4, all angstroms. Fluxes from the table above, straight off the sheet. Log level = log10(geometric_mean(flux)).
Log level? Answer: 2.29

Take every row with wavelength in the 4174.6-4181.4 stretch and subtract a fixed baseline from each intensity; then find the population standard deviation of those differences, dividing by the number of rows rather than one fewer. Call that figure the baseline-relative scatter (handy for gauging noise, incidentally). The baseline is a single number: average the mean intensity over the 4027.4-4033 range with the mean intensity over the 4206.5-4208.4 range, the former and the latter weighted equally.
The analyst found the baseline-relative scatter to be 6.8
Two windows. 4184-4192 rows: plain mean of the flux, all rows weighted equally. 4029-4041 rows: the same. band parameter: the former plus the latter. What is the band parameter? 344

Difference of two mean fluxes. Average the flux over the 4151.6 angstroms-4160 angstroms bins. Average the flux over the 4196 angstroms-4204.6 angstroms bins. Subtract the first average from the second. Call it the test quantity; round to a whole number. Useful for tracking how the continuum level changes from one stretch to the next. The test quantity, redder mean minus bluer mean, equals -13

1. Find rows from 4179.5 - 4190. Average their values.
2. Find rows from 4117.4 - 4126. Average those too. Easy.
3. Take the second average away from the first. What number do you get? -11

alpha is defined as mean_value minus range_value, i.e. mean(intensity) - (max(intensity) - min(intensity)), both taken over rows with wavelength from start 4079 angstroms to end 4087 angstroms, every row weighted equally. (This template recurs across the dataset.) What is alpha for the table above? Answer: 133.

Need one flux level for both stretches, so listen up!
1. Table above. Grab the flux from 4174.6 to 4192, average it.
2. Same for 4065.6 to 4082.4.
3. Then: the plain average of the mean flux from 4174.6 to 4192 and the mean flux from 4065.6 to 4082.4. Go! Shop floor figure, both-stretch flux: 173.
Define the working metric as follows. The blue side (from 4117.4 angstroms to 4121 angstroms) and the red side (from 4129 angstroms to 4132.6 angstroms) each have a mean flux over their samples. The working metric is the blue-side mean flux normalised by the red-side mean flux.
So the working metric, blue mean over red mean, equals 1.03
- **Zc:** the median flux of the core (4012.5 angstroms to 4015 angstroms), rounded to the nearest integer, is 179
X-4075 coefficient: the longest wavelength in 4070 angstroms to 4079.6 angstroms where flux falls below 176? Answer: 4079.15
